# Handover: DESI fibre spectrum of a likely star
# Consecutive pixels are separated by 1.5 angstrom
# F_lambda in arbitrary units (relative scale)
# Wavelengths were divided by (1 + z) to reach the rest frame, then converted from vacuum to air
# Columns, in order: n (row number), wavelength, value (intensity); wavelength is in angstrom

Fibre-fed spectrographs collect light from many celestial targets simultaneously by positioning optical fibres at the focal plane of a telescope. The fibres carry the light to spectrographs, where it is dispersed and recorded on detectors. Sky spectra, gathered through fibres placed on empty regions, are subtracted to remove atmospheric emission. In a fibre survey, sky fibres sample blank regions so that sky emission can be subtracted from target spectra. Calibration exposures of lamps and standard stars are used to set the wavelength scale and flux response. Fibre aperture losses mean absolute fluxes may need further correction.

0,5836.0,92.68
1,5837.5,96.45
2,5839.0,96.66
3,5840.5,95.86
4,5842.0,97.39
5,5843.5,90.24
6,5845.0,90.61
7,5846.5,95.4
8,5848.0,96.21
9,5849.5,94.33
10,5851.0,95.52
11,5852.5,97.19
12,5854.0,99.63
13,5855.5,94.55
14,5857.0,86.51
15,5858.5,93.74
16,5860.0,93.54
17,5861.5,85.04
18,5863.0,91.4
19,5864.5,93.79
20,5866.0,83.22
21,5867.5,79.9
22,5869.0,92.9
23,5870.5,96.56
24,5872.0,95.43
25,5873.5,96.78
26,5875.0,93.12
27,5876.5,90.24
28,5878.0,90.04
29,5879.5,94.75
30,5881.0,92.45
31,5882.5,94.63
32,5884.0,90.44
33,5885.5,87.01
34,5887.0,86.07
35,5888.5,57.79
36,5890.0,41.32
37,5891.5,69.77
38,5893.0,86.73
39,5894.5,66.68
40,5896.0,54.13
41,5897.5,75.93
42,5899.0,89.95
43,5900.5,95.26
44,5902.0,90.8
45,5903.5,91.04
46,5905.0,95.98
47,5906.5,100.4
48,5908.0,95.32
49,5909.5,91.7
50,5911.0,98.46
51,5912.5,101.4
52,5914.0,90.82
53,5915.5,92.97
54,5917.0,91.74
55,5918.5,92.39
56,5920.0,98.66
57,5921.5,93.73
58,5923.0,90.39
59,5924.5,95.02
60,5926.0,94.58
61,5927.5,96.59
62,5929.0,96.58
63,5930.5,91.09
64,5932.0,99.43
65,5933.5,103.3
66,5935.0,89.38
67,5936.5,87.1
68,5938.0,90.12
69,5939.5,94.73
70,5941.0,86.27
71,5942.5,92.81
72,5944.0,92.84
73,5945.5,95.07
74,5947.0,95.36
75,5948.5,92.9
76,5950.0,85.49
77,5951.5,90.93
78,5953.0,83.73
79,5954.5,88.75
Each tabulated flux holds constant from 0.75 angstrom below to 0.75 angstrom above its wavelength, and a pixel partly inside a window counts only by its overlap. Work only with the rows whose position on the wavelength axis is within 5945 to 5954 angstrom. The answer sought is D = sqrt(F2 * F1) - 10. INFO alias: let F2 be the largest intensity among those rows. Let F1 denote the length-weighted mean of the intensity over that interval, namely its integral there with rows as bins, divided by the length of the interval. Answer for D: 82.8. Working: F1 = 90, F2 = 95.36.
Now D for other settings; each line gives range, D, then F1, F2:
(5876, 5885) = 83.4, 92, 94.75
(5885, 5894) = 68.5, 71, 87.01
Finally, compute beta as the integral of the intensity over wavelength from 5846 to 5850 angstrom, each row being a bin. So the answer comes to 381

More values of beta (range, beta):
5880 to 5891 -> 866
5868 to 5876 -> 755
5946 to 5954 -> 719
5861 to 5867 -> 529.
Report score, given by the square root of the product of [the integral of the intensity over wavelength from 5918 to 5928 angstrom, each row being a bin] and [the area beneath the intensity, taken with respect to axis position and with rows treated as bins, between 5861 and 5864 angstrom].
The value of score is 502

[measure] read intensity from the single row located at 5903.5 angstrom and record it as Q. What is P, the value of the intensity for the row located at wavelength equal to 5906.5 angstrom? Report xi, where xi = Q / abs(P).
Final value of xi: 0.91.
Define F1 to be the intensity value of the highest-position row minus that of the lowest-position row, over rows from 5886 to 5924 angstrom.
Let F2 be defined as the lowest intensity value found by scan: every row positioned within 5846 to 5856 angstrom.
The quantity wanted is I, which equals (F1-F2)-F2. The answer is -184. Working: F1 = 4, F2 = 94.33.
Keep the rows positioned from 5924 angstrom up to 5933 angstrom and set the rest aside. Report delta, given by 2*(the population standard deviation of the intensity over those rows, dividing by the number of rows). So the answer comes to 5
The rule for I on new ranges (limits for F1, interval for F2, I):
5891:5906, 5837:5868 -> -134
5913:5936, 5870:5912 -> -84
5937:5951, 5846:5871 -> -164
